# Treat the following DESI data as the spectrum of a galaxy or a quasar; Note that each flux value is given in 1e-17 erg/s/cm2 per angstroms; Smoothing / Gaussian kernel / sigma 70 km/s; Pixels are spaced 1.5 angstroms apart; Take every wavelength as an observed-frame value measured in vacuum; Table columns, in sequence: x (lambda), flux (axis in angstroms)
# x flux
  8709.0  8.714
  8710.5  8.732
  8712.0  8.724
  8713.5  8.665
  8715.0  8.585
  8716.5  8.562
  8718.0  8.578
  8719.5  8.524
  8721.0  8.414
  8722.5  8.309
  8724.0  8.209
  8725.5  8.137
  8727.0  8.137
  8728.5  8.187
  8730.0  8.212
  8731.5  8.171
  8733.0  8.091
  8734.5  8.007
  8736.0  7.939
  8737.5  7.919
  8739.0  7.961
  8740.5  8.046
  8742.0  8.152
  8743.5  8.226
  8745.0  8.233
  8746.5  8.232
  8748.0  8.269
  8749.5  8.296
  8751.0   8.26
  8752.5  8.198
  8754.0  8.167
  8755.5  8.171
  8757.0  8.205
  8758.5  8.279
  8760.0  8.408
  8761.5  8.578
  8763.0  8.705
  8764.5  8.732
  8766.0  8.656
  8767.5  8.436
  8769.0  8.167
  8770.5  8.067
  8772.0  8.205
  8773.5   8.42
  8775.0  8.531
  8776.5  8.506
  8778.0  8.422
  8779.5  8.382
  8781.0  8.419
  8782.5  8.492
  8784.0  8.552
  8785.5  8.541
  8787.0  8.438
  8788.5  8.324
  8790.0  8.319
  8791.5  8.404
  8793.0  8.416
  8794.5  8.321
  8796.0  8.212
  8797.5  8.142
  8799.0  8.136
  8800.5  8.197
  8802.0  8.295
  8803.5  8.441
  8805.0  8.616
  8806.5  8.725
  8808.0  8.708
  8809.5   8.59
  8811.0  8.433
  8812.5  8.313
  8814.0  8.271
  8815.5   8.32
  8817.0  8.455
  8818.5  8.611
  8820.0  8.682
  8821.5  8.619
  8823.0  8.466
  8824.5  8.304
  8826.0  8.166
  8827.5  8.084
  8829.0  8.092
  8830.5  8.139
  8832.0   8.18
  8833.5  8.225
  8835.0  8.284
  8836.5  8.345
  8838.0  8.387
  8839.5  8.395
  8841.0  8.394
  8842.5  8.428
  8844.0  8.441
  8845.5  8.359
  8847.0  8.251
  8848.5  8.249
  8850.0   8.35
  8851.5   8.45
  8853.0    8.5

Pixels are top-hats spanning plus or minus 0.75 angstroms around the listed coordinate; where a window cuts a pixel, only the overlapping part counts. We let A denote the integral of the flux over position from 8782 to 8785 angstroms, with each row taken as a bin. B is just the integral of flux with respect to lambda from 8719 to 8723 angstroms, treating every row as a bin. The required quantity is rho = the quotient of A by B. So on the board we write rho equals 0.76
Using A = 26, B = 34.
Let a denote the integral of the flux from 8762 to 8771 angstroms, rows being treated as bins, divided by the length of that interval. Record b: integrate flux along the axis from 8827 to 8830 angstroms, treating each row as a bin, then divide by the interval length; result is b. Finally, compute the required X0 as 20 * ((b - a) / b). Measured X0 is -0.94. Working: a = 8.47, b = 8.09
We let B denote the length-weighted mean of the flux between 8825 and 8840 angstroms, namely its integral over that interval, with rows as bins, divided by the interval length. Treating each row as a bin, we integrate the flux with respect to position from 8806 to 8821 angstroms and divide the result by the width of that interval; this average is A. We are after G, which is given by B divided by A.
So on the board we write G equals 0.97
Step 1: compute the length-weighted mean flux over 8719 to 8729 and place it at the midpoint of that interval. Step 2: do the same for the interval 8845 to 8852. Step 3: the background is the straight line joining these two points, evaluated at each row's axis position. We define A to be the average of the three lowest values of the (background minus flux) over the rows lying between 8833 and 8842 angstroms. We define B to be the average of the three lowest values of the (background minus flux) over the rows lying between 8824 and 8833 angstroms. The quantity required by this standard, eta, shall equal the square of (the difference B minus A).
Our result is 0.03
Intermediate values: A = -0.1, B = 0.10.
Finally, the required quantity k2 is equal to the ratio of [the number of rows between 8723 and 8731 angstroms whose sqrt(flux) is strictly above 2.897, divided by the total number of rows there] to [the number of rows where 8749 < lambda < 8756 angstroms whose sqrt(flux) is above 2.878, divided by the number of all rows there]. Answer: 0.0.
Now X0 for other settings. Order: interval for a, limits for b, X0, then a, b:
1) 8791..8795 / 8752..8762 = -0.24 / 8.38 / 8.28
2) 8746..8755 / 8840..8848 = 0.32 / 8.24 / 8.37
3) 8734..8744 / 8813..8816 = 0.63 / 8.03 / 8.29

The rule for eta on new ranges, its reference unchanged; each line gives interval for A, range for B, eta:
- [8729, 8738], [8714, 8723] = 0.18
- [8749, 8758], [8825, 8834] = 0.01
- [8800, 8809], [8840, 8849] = 0.08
